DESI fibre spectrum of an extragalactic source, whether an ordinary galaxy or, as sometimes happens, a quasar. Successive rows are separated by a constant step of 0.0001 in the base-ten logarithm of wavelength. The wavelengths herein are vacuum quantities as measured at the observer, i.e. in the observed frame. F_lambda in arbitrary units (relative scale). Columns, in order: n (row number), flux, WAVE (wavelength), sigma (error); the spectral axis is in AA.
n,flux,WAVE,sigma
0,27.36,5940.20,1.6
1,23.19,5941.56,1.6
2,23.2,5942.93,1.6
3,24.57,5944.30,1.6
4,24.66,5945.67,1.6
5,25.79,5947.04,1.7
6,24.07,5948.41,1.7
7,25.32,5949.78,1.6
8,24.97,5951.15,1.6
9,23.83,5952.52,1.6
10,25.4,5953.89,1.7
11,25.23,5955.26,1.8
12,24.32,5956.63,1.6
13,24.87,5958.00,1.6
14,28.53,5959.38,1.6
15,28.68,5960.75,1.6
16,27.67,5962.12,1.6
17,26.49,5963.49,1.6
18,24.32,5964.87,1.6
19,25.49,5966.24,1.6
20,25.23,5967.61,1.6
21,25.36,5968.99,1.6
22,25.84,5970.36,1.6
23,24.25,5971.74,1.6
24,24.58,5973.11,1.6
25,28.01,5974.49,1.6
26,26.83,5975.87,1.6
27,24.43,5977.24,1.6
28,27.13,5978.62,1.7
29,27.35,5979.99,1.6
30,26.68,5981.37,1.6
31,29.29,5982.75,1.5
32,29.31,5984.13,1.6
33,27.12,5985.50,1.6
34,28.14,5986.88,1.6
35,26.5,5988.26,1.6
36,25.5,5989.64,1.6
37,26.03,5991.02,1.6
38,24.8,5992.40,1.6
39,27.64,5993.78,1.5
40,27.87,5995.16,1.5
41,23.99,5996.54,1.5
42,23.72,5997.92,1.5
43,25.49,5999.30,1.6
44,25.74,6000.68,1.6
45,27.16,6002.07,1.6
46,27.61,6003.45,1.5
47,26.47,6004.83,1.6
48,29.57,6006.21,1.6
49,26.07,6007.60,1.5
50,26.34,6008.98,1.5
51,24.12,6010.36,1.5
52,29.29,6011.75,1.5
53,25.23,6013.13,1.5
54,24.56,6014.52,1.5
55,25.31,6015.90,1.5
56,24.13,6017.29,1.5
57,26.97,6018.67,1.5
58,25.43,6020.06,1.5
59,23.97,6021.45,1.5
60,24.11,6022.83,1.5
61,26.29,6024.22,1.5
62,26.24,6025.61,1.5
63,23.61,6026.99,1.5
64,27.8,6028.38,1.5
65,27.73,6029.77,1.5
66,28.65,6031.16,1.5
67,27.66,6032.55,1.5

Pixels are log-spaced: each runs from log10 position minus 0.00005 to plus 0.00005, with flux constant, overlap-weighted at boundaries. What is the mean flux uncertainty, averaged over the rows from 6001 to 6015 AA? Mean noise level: 1.53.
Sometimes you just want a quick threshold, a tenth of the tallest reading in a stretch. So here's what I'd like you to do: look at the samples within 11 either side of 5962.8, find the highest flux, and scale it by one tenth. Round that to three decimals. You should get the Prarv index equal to 2.868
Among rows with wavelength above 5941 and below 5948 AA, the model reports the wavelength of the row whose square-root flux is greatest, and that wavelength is 5947.04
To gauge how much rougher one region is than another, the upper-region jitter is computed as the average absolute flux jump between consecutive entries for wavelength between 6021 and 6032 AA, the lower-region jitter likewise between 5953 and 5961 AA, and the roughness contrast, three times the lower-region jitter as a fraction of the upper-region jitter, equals 2.2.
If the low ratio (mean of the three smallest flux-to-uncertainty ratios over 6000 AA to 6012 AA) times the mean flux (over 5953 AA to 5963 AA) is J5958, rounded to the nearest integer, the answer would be 428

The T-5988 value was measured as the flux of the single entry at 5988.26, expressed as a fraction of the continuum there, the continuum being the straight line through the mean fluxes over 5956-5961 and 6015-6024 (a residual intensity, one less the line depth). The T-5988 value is 1.03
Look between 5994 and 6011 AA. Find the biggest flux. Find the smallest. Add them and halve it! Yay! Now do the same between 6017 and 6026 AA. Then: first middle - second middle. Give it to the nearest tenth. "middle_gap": 1.2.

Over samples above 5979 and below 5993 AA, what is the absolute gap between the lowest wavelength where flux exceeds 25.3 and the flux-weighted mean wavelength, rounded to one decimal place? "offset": 6.1 AA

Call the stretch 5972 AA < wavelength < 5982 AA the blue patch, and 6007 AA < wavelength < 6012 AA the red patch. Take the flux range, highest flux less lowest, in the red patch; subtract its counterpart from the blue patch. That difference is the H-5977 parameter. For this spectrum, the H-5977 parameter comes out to 2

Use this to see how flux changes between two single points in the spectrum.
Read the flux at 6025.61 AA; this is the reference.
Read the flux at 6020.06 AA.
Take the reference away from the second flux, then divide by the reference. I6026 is -0.031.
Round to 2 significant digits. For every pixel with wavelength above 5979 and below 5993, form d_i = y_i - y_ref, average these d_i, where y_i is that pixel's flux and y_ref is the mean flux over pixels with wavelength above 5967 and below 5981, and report 1.2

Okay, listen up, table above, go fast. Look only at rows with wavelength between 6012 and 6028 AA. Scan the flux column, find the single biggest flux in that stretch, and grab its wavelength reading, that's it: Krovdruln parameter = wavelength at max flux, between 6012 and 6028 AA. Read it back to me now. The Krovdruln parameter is 6018.67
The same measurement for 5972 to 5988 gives 5984.13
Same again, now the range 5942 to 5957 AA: 5947.04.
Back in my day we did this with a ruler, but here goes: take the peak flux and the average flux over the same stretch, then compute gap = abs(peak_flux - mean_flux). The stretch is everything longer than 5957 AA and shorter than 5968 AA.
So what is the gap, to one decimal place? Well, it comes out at 2.3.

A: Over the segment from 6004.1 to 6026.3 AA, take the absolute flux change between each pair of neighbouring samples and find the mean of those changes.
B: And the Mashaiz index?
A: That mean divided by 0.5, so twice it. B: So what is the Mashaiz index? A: 3.9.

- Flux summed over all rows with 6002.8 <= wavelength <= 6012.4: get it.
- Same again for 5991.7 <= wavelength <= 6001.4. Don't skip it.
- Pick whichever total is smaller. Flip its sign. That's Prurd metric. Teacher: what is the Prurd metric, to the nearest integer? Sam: -179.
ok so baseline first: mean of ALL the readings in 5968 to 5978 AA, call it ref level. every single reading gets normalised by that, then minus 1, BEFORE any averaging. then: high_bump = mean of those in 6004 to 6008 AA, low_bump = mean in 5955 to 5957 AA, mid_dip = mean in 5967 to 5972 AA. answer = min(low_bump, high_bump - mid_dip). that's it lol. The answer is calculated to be -0.033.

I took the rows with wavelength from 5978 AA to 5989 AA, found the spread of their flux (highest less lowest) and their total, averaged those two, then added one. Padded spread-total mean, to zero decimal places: 113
